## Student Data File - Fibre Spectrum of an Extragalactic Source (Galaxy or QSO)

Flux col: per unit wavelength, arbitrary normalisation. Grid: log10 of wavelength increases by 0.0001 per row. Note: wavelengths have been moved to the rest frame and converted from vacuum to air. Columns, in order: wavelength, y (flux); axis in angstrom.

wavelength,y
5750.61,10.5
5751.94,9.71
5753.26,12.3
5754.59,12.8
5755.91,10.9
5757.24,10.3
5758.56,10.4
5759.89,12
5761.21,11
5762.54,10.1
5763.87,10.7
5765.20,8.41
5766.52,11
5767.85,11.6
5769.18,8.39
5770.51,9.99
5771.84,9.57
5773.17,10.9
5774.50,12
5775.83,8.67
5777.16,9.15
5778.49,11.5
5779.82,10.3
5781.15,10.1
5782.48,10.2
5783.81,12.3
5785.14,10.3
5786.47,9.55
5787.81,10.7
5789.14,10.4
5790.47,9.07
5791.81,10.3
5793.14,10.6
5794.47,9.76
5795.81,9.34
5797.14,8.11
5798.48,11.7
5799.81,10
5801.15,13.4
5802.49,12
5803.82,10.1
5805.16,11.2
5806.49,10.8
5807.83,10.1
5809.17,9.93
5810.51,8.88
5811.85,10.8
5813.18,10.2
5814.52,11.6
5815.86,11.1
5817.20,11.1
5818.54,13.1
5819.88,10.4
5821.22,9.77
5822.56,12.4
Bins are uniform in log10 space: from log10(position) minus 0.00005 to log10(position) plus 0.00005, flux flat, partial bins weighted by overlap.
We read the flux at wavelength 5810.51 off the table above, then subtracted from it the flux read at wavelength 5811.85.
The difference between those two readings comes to -1.9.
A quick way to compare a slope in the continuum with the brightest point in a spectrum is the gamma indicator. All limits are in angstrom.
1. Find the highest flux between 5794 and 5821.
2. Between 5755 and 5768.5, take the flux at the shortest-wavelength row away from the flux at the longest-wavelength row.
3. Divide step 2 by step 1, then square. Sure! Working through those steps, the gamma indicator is 0.003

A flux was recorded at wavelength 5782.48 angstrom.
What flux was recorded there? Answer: 10.2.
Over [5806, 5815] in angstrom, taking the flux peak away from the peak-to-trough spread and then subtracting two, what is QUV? -10.9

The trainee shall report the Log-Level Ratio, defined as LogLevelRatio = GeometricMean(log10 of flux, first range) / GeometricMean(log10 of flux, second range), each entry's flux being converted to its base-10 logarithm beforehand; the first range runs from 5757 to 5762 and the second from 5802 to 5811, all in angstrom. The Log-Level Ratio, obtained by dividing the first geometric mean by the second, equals 1.02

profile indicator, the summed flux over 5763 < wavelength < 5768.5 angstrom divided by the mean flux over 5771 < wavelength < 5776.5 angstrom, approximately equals 4.1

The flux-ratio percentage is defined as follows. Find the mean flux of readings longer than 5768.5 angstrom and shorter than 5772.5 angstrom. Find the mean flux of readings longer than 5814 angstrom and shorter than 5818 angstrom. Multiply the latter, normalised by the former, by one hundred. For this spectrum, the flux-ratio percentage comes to 121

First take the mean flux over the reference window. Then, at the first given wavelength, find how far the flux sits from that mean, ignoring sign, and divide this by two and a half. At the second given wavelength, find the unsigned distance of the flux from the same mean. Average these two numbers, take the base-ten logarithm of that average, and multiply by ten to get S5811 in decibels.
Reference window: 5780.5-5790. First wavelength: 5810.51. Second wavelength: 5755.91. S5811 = -2.8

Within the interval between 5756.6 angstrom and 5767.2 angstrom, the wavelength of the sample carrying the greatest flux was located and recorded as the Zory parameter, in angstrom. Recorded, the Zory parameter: 5759.89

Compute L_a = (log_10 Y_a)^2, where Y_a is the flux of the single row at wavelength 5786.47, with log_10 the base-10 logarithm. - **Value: 0.96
